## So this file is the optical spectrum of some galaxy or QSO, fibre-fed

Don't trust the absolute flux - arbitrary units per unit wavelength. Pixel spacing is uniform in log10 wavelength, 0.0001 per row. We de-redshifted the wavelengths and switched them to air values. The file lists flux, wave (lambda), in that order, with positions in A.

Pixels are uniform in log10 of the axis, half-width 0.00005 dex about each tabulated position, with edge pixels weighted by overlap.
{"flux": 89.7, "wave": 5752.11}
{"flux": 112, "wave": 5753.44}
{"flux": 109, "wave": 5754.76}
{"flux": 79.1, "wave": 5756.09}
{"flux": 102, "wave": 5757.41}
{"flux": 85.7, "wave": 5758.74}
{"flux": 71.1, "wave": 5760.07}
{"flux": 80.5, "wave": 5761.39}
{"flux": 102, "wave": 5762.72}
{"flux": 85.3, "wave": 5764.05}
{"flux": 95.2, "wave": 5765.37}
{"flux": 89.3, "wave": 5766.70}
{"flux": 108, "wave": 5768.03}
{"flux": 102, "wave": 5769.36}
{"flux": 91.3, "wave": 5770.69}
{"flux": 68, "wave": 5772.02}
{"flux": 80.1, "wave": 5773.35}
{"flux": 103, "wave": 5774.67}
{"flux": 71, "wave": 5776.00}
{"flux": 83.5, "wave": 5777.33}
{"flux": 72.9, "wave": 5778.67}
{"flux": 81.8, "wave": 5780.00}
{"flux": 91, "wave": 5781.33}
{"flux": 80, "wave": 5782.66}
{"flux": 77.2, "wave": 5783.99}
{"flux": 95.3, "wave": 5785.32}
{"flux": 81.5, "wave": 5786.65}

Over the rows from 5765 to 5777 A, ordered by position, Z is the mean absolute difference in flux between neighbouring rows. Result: 16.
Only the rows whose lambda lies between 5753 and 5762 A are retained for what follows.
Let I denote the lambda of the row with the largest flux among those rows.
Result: 5753.44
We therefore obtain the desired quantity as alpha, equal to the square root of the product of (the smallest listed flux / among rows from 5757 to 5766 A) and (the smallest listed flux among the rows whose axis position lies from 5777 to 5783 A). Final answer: 72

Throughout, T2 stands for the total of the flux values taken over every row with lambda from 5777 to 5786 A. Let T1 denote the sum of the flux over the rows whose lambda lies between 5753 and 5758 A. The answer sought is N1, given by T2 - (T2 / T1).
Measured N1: 580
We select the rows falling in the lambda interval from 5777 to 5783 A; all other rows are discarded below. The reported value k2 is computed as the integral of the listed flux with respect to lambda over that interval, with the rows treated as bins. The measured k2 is 491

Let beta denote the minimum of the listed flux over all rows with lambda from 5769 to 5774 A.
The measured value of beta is 68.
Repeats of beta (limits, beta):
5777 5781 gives 72.9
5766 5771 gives 89.3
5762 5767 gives 85.3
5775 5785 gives 71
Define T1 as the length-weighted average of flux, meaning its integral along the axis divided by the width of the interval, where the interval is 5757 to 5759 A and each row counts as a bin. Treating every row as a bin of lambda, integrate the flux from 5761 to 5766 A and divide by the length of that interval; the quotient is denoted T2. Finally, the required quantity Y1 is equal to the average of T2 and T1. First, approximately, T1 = 94.3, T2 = 91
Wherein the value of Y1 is 93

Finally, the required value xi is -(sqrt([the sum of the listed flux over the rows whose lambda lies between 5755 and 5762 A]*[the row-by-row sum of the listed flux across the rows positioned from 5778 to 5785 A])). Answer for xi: -411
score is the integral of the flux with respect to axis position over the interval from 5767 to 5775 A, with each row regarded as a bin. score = 732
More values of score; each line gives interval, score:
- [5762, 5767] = 465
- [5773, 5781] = 660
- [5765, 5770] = 493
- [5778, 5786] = 665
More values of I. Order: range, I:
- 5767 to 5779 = 5768.03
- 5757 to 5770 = 5768.03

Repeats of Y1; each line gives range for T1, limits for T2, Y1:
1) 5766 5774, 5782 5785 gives 85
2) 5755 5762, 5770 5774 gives 83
